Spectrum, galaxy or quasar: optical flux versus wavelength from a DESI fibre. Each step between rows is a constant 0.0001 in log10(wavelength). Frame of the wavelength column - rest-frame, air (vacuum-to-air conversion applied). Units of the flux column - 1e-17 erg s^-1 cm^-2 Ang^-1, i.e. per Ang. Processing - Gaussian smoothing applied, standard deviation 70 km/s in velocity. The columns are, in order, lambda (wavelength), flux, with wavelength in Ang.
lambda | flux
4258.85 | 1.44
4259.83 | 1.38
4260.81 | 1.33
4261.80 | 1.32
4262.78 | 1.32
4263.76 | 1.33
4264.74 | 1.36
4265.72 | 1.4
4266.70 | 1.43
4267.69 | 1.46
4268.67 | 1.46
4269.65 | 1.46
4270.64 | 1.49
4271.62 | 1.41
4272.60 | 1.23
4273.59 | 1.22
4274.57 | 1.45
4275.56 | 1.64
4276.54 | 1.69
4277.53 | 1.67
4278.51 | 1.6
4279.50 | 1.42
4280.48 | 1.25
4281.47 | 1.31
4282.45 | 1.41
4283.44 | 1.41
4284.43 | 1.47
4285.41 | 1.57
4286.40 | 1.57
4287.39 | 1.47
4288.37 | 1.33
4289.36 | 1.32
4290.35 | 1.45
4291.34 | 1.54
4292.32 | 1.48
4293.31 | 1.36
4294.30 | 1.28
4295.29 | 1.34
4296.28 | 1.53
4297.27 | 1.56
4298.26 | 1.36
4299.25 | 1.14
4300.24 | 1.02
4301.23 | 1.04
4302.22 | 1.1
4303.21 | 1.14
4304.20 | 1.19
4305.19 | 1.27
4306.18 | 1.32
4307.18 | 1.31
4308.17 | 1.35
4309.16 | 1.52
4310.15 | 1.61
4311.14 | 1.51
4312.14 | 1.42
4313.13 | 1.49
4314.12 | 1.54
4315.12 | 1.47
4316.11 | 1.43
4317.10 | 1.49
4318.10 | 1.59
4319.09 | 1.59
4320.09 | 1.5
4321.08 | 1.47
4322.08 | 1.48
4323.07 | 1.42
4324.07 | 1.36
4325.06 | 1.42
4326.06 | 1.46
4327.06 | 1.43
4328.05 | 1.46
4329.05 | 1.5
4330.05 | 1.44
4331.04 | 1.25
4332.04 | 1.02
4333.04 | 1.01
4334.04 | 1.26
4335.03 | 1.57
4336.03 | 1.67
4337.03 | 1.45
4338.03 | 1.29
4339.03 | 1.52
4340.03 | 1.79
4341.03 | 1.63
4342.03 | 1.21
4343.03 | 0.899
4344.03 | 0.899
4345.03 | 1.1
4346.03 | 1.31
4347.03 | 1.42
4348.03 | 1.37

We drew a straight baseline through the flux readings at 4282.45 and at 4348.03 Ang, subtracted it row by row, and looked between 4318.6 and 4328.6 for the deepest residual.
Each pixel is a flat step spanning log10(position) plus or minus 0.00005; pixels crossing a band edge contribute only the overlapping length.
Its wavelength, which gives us 4324.07 Ang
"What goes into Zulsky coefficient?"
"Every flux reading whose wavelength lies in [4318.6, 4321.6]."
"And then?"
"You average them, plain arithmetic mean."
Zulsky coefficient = 1.52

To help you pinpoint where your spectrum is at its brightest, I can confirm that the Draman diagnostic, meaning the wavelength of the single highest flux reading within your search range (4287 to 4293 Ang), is 4291.34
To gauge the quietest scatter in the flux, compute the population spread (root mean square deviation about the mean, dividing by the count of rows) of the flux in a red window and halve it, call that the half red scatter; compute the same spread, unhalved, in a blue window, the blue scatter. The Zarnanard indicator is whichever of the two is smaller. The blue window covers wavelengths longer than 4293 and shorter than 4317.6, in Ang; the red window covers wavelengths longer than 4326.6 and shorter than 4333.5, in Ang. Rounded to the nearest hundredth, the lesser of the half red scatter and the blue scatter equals 0.10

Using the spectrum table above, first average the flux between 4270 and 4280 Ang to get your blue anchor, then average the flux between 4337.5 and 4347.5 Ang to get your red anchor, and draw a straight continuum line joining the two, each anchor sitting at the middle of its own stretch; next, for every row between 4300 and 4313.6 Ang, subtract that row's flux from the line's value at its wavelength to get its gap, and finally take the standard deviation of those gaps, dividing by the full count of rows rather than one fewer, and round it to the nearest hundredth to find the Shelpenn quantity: 0.19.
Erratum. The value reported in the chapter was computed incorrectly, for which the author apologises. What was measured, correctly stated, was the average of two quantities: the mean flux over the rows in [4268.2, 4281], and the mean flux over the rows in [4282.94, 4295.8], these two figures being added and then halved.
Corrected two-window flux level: 1.445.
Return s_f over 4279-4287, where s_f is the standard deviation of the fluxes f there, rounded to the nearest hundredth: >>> 0.11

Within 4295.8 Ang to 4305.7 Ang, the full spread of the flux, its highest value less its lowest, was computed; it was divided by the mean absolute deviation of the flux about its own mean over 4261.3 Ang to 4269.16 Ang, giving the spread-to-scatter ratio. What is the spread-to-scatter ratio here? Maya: 10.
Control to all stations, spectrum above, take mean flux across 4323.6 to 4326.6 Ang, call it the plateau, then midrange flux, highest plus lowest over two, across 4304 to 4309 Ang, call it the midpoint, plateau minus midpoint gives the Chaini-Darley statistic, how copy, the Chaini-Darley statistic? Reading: 0.14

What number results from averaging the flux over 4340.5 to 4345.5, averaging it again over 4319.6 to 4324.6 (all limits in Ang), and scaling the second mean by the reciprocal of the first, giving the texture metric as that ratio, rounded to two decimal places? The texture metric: 1.26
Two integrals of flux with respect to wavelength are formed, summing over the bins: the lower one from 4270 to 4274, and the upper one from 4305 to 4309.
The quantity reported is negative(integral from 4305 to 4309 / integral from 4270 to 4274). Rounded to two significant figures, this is -0.99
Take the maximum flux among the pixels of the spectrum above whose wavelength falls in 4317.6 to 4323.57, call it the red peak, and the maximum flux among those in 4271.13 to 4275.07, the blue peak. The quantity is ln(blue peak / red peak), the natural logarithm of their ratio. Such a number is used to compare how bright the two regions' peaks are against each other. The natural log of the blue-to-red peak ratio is -0.09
